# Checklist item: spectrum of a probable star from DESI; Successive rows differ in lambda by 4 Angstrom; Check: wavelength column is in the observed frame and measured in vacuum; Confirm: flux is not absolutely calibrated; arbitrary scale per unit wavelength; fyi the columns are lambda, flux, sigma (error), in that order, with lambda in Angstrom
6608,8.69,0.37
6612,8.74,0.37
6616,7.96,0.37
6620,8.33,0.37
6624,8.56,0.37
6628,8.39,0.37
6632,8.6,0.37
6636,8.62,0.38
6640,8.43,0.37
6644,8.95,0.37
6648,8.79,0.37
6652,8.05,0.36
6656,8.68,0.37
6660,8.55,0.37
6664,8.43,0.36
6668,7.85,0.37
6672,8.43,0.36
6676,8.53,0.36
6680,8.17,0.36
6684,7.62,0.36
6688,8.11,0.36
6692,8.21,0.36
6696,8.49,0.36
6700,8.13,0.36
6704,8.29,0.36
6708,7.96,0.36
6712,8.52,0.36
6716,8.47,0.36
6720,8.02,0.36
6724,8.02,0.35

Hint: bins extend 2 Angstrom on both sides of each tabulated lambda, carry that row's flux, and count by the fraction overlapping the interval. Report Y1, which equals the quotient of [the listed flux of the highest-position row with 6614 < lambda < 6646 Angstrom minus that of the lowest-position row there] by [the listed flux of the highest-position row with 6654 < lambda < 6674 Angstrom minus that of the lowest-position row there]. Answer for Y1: -4.0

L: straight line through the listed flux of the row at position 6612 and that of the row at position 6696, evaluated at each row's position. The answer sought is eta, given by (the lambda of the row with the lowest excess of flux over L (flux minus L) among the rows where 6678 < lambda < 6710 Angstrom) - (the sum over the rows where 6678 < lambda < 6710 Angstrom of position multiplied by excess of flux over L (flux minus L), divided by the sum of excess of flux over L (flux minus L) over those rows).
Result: -7.8 Angstrom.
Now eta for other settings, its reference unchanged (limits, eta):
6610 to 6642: -7.2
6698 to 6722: -0.5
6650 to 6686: 12.4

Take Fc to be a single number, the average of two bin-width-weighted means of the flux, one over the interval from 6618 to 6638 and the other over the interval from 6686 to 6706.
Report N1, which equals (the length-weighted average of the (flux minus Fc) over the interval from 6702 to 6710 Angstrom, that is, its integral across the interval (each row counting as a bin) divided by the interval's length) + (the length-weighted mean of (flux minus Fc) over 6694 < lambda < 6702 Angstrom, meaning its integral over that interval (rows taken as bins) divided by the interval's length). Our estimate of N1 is -0.31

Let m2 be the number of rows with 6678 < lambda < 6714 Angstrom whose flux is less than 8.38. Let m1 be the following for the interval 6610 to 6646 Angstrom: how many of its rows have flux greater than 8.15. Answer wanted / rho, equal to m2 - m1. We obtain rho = -1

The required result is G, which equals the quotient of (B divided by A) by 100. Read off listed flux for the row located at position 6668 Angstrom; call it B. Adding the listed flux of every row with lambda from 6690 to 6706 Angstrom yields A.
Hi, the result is 0.0024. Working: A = 33.1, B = 7.85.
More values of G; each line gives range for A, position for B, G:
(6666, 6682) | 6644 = 0.0027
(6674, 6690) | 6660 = 0.0026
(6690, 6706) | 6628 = 0.0025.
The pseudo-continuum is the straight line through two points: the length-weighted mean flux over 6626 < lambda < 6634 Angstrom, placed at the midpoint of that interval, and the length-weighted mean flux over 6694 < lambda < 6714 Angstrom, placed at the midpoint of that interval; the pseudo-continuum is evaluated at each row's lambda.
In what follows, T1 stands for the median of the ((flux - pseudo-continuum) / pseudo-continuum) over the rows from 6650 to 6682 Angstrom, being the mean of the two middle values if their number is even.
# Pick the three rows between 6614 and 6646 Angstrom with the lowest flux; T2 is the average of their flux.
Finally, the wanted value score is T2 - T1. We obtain 8.22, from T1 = 0.006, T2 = 8.23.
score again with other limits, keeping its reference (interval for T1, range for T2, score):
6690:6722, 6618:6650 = 8.39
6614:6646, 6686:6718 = 8.07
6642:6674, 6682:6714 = 7.88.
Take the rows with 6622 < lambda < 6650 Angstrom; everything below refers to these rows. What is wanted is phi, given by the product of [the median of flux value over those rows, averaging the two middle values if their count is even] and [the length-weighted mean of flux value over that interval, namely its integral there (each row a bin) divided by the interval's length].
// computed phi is 74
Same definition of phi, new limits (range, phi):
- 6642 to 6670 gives 72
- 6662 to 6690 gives 67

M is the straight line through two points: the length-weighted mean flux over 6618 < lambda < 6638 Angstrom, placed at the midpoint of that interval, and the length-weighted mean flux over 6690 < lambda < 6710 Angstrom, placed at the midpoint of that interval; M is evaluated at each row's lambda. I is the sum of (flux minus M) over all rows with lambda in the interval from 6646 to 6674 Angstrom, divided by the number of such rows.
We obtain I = 0.02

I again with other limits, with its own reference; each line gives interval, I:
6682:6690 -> -0.41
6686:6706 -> 0.01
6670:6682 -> 0.07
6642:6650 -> 0.44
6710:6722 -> 0.18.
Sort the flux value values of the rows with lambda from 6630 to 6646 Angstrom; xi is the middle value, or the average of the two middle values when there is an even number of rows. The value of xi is 8.61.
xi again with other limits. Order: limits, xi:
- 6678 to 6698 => 8.17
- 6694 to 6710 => 8.21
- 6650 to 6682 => 8.43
